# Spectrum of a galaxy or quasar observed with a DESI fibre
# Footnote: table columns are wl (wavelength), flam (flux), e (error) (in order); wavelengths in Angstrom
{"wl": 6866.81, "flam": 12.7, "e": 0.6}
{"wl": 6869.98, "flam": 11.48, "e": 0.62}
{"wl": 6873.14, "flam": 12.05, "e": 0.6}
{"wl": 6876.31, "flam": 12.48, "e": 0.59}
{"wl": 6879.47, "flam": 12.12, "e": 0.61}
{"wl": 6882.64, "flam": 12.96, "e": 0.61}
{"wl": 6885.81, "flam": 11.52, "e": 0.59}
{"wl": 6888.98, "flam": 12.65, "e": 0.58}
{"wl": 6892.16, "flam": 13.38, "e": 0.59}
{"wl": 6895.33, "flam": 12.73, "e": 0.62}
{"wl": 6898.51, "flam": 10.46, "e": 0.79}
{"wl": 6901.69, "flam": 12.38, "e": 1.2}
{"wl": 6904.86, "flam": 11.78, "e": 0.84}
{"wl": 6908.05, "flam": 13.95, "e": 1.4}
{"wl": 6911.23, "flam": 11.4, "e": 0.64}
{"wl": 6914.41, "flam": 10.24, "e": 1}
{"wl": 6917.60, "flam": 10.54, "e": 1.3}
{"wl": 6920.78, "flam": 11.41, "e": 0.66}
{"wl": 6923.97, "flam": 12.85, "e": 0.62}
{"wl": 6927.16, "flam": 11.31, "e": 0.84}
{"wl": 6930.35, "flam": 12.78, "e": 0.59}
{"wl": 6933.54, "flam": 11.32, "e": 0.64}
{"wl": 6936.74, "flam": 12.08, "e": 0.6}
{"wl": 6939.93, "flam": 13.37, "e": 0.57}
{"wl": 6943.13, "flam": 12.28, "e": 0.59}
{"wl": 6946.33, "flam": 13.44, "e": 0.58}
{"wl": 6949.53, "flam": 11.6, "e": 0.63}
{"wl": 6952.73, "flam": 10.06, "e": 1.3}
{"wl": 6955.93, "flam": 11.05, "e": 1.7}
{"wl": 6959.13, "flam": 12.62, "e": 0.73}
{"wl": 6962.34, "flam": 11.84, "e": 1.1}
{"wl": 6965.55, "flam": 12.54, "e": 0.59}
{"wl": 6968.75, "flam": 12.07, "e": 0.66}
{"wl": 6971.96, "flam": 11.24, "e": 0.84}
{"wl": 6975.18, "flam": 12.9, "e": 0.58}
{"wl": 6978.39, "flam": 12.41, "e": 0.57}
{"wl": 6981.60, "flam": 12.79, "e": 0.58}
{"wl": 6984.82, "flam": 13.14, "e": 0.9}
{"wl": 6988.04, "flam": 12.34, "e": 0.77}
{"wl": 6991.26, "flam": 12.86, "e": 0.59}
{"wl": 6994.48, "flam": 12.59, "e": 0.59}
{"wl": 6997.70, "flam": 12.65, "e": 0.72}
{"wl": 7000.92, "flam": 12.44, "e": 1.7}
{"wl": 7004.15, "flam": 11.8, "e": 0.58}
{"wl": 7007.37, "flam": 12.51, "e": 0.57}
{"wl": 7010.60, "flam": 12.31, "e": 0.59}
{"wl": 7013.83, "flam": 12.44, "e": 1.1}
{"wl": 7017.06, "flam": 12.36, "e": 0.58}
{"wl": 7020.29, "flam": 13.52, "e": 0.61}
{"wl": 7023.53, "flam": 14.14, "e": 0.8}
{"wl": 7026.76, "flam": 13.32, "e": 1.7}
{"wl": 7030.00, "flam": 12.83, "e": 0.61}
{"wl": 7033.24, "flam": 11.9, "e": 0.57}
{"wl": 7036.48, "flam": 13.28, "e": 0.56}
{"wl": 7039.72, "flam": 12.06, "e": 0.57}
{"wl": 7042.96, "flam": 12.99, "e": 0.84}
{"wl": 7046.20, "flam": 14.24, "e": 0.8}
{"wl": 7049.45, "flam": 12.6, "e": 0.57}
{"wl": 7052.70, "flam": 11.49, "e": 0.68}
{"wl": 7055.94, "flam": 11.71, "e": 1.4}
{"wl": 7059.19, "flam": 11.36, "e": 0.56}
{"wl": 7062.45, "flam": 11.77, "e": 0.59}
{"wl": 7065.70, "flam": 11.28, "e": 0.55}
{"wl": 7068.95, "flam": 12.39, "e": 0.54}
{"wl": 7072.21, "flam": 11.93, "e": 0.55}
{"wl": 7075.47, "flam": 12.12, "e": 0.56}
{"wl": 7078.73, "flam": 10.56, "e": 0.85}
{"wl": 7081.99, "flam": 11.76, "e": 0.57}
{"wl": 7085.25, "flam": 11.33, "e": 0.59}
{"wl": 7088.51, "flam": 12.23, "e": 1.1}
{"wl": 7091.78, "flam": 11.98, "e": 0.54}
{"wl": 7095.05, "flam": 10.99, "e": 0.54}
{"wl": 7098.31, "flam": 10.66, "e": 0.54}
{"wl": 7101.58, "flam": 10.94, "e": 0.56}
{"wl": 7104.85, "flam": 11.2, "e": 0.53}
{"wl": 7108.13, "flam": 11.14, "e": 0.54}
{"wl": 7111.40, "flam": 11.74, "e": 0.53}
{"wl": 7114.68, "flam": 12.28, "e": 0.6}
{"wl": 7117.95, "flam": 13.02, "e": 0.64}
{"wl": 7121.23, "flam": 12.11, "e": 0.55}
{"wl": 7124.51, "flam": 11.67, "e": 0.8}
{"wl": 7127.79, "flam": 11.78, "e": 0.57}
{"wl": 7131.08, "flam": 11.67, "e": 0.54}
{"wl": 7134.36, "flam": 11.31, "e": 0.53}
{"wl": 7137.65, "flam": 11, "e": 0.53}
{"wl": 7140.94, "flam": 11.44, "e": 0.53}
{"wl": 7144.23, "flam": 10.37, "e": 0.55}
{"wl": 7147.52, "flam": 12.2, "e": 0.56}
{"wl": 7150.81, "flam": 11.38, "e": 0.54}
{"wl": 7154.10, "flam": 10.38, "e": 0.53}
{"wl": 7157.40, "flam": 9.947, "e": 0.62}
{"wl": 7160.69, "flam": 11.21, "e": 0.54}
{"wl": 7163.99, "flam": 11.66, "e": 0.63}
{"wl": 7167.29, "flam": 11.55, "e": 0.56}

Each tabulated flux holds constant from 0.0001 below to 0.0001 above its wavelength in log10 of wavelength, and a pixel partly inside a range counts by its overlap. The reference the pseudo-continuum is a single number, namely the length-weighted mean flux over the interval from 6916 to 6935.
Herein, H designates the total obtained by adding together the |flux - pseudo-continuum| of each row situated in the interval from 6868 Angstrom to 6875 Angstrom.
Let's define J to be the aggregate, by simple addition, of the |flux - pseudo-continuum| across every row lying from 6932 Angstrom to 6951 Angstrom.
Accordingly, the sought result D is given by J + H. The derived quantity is 5.4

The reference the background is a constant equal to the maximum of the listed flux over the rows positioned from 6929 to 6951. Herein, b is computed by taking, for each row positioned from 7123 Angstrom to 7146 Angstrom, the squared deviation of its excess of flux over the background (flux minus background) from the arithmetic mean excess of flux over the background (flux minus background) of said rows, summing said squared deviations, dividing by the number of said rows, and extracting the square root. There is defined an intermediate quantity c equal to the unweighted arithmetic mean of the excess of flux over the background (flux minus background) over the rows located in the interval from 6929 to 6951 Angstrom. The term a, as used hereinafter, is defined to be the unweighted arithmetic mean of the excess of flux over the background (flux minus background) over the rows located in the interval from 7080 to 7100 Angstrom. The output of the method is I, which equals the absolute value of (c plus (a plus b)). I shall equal 2.52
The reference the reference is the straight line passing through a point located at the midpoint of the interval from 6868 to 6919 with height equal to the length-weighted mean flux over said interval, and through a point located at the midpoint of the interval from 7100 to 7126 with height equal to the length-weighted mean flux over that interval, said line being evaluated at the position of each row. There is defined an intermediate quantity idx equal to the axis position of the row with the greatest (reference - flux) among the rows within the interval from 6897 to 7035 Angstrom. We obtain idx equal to 6952.73 Angstrom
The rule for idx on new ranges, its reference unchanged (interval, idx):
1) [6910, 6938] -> 6914.41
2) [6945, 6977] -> 6952.73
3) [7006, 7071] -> 7065.70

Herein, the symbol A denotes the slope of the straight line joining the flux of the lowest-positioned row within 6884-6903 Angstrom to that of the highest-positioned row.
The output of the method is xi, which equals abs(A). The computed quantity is 0.054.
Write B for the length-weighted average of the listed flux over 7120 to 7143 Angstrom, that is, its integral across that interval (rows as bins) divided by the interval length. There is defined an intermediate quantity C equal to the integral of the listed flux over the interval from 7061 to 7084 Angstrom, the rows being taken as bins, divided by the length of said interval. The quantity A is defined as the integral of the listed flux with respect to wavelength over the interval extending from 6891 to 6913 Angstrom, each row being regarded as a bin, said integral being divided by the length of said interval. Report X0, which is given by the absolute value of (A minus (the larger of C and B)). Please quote 0.6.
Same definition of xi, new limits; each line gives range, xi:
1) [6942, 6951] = 0.106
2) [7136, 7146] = 0.096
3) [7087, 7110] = 0.056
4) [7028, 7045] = 0.012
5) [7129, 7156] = 0.056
